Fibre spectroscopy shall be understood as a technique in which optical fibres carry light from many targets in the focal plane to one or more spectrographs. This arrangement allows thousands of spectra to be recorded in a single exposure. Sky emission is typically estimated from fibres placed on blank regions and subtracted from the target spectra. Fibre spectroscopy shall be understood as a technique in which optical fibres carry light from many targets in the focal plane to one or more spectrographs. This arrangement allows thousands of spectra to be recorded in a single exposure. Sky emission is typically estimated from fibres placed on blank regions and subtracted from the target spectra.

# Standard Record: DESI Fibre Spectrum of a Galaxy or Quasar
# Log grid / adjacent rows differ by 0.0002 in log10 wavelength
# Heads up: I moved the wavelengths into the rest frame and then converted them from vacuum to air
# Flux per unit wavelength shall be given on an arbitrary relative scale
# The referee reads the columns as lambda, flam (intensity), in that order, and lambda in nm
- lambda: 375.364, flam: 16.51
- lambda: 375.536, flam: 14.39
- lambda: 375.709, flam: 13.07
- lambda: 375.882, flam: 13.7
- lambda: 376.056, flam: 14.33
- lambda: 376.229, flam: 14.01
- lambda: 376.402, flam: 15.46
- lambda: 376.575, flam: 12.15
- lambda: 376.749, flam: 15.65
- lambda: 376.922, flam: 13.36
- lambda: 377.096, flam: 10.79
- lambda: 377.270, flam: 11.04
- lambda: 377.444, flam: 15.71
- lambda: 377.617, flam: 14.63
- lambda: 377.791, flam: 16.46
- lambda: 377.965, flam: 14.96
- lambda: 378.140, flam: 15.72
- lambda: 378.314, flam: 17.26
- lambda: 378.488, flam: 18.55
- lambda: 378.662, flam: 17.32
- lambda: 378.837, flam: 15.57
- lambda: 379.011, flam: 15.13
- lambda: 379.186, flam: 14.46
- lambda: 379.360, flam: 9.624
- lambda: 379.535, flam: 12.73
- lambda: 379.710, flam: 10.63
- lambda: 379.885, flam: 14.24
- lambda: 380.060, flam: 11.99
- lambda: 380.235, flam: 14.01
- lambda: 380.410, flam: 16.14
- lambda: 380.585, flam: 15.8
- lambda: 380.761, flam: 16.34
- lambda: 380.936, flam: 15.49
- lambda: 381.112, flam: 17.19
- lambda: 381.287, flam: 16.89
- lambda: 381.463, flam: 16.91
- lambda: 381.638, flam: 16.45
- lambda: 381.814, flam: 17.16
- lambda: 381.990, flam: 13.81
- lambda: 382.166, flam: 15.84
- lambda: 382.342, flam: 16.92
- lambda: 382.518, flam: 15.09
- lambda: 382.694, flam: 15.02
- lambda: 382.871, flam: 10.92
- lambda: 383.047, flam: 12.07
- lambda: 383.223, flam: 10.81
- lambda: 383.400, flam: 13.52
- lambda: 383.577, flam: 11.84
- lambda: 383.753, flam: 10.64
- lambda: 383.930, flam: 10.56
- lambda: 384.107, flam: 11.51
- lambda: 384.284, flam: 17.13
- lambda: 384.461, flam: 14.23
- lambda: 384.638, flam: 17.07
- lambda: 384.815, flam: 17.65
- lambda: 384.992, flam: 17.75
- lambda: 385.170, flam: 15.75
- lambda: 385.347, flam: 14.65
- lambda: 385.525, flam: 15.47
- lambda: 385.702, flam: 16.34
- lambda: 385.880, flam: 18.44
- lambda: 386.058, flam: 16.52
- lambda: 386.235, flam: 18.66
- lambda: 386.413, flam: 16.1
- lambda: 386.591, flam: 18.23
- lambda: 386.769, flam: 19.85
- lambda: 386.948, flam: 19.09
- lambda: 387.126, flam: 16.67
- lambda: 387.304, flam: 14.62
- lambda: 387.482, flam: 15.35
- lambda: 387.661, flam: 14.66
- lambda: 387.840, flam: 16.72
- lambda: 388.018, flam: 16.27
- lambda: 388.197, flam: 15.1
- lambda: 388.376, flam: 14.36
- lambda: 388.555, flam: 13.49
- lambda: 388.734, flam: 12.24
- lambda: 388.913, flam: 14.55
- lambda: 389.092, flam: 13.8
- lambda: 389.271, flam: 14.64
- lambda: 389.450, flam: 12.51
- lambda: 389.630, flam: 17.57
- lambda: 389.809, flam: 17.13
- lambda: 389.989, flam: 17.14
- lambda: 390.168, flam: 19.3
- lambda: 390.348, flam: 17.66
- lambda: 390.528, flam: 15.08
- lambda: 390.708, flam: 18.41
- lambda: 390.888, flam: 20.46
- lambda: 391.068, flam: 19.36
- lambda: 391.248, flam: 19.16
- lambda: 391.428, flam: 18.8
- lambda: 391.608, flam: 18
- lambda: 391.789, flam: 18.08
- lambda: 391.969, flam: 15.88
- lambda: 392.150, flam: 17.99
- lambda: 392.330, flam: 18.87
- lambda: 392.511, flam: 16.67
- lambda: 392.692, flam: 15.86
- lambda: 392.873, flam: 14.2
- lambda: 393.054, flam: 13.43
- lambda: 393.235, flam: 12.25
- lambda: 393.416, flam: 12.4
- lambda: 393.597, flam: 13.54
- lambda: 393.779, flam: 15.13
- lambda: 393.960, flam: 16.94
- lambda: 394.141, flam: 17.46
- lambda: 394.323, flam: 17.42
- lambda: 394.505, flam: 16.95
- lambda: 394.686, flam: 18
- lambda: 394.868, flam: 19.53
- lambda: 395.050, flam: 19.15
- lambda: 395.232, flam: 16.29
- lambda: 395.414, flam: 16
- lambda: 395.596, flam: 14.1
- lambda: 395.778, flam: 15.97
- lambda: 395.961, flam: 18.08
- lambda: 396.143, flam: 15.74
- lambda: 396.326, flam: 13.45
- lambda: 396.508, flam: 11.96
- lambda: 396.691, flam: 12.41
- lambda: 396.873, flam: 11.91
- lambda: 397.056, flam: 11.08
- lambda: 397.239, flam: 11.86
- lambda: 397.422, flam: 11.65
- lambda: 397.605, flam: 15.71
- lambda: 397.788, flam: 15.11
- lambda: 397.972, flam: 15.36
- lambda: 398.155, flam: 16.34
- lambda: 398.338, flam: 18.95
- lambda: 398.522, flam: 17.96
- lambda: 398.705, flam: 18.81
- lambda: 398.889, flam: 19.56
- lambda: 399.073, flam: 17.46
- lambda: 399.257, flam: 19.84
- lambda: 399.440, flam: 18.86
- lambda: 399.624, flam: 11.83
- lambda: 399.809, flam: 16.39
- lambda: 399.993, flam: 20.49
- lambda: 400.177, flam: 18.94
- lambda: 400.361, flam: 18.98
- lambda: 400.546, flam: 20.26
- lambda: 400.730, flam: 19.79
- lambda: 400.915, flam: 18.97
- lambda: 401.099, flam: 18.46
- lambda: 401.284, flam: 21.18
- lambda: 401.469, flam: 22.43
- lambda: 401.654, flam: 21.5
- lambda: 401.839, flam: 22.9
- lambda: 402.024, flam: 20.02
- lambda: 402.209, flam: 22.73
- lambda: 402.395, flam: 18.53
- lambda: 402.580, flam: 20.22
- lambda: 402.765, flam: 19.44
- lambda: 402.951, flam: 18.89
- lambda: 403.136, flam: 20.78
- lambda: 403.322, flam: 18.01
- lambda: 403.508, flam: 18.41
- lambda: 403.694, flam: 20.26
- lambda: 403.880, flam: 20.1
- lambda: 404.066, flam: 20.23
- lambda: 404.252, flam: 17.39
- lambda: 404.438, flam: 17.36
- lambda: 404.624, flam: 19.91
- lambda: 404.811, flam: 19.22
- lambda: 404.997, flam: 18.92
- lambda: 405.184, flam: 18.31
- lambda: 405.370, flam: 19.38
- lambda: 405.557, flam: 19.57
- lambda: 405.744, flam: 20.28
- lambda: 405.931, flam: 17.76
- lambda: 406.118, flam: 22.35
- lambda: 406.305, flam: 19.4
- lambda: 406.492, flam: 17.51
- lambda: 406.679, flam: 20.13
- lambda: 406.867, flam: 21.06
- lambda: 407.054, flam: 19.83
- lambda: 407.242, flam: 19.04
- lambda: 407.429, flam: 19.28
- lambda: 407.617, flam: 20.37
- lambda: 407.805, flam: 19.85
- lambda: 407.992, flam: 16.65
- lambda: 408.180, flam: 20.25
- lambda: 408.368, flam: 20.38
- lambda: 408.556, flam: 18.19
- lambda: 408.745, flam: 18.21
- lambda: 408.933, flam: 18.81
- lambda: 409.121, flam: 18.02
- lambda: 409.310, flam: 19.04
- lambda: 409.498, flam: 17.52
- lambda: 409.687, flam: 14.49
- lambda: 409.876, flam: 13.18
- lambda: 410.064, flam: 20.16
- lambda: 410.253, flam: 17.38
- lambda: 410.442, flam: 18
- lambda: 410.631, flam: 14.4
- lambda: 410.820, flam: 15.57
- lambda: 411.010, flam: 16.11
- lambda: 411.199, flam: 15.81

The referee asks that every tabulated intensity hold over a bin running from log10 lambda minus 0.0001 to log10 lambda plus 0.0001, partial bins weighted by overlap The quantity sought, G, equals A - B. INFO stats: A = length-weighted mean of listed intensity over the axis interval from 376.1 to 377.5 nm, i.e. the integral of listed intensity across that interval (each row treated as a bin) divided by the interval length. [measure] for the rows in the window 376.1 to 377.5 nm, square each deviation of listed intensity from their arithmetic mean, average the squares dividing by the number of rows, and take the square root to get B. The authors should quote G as 11.6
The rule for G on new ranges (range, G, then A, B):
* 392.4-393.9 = 12.8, 14.3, 1.5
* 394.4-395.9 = 15.3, 17.0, 1.7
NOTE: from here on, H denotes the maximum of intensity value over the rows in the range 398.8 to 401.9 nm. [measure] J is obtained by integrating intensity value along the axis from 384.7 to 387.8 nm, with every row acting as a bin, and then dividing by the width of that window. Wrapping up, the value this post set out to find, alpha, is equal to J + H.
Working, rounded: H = 22.9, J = 16.8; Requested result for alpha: 40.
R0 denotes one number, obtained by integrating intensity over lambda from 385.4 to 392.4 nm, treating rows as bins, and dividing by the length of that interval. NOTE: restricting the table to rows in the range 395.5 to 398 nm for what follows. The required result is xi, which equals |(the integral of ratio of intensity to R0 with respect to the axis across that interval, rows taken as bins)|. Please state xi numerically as 2.07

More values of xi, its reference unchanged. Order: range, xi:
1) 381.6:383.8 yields 1.82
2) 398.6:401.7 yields 3.52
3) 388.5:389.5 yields 0.81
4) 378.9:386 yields 6.21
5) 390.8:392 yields 1.34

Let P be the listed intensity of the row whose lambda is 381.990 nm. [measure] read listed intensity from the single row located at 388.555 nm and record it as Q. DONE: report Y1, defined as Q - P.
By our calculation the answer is -0.3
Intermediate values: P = 13.81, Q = 13.49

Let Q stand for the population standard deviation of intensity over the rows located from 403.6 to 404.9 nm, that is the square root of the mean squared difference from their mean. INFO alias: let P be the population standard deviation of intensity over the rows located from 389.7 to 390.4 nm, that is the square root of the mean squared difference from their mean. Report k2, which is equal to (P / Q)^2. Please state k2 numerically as 0.5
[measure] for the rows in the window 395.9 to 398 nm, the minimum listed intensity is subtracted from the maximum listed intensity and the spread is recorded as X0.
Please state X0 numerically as 7.0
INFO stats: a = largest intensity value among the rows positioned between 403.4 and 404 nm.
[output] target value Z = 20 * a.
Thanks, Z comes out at 405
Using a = 20.26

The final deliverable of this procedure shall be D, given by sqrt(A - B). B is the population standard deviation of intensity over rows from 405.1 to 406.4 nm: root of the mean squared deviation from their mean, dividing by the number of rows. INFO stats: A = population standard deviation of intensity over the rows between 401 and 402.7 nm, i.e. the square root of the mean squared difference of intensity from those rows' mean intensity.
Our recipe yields 0.47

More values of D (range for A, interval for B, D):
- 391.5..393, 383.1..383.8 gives 0.56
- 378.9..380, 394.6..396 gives 0.56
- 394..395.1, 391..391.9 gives 0.63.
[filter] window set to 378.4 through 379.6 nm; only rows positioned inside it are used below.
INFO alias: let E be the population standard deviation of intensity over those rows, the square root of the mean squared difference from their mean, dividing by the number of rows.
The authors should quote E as 2.7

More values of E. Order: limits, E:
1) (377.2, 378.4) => 1.9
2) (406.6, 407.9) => 0.6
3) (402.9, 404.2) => 1.0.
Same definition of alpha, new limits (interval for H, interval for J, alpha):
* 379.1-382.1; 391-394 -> 33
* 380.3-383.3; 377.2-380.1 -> 32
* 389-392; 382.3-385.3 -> 34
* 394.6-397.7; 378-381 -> 34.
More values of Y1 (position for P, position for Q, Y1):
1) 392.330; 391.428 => -0.1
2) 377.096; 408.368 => 9.6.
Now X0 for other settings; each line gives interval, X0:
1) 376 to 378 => 5.7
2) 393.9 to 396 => 5.4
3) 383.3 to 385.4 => 7.2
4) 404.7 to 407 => 4.8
